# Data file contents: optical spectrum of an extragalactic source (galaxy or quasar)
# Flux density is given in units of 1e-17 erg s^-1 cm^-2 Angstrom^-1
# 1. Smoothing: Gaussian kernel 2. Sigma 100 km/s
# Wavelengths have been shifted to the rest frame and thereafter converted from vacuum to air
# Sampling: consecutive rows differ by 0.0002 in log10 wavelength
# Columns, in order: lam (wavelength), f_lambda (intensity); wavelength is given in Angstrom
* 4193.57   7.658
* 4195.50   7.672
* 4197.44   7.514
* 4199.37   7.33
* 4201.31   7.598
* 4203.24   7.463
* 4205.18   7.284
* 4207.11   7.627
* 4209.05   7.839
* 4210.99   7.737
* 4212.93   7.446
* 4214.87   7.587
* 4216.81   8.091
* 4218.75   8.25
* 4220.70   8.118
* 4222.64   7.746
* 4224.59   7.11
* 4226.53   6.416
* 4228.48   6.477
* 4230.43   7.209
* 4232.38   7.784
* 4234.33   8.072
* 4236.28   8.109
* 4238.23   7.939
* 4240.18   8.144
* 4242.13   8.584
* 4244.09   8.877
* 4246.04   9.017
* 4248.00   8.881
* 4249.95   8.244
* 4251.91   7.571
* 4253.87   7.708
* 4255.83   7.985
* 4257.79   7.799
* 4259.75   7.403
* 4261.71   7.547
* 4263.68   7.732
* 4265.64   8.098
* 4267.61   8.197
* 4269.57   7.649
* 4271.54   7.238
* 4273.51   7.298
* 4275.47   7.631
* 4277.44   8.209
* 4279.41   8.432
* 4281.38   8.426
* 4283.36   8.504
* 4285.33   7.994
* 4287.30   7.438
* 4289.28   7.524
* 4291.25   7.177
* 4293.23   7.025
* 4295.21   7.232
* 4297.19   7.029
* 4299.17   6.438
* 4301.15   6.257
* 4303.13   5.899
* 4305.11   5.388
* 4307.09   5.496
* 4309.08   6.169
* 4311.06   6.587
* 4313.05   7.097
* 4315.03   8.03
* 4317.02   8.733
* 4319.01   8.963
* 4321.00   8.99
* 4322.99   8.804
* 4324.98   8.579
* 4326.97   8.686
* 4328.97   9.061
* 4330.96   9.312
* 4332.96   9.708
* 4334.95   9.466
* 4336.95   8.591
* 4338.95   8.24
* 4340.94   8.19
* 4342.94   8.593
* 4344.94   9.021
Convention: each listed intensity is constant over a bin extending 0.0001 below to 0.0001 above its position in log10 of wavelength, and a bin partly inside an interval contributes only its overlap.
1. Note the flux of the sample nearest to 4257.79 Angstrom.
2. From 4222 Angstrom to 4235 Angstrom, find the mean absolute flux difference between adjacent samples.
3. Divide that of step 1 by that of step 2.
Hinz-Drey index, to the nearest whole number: 16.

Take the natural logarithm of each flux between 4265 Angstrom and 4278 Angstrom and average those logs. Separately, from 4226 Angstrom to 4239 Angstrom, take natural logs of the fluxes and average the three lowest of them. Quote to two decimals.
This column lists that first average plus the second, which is 3.95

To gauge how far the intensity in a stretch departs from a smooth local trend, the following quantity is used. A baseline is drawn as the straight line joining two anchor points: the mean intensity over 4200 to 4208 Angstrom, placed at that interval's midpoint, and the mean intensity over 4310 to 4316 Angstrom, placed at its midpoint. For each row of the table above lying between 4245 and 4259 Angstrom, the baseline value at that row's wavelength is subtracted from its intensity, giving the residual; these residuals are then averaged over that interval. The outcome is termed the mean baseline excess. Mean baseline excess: 0.79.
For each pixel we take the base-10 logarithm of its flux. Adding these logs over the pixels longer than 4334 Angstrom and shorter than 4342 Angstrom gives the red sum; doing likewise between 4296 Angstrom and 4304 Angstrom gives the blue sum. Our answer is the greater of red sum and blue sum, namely 3.7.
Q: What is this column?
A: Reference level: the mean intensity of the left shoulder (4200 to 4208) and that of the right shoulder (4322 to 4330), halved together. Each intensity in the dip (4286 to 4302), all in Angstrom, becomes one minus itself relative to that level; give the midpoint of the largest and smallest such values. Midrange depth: 0.15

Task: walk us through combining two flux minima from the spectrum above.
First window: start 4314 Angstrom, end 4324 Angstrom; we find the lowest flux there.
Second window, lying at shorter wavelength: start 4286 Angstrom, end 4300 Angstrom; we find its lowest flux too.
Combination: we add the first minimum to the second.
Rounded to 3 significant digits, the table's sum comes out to 14.5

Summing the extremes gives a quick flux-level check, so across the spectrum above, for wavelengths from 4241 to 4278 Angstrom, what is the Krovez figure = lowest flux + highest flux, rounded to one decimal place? 16.3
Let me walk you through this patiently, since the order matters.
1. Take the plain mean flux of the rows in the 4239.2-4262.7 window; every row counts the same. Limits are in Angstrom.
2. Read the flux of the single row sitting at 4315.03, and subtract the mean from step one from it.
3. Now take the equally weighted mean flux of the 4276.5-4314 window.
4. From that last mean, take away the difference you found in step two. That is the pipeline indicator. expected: 7.2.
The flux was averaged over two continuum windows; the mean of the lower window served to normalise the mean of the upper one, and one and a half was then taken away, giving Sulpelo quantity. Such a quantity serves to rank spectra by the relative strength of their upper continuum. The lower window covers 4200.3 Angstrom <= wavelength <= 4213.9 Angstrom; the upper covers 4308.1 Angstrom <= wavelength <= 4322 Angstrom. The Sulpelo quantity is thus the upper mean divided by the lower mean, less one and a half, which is -0.47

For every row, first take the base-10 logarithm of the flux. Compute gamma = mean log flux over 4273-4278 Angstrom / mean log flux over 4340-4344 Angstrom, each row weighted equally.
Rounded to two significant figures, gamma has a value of 0.96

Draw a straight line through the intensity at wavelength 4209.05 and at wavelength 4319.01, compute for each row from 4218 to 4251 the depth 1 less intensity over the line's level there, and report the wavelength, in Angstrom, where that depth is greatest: 4226.53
